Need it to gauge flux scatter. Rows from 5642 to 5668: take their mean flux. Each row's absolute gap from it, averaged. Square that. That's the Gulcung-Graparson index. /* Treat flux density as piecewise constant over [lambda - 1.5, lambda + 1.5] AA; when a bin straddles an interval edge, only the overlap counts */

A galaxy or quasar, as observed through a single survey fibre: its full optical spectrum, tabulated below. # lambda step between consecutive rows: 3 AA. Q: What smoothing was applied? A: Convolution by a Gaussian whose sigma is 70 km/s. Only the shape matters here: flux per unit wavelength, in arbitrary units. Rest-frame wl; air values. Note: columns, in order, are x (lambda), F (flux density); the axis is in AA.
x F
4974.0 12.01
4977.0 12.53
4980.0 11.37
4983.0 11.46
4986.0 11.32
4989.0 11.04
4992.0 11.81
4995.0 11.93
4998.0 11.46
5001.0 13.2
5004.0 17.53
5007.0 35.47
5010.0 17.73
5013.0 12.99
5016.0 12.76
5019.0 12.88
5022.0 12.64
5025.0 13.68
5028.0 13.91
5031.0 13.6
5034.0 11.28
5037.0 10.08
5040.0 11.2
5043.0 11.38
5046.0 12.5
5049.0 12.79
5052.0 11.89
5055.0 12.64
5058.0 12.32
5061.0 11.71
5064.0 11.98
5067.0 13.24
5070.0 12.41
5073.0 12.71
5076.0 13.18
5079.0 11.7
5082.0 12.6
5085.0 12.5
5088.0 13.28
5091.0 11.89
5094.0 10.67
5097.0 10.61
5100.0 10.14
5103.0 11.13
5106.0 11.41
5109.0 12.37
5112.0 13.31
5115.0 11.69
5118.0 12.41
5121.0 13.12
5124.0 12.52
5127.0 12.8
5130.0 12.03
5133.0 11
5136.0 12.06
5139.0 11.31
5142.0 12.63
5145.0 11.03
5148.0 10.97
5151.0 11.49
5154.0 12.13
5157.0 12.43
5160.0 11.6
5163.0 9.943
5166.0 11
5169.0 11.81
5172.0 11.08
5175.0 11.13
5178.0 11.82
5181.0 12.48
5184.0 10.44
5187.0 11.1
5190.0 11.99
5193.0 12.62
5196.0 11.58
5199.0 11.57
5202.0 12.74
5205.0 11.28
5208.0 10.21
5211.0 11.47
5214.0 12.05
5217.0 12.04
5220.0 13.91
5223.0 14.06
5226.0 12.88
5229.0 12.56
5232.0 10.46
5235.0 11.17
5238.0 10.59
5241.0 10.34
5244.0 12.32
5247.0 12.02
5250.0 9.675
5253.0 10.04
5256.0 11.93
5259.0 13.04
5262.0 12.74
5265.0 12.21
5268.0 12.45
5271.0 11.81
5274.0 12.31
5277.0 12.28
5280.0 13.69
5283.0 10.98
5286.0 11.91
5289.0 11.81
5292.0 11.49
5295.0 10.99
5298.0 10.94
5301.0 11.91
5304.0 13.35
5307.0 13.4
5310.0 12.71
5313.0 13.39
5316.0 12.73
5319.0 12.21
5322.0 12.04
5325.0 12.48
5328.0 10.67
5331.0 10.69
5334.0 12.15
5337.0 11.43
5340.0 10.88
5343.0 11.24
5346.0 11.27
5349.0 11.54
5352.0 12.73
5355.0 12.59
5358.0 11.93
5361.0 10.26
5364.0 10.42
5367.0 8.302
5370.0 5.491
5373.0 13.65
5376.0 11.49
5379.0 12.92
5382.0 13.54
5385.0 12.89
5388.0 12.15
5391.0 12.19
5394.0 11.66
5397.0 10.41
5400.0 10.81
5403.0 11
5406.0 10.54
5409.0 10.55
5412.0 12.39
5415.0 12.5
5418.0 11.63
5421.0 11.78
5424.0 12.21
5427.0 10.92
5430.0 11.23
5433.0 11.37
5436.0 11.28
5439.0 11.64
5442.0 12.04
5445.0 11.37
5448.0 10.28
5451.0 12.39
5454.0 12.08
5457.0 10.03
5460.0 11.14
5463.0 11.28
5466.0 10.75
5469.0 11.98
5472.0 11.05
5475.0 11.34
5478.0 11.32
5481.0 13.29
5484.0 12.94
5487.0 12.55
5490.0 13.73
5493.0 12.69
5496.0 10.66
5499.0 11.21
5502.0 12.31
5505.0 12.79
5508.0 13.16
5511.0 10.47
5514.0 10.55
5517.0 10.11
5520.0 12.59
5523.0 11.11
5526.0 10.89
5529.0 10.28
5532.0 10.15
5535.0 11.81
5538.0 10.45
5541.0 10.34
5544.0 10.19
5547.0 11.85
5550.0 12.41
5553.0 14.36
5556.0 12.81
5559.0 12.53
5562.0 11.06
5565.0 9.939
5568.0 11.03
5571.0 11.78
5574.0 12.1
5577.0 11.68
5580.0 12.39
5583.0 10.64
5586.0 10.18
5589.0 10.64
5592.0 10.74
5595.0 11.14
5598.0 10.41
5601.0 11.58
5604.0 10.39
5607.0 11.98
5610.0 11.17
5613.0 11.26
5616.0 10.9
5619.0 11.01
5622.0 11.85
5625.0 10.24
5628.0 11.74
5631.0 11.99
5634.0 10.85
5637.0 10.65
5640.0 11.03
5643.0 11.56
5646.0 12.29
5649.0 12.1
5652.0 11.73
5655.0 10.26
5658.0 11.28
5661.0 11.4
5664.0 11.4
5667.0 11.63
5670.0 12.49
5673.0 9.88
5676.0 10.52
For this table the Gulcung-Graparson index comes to 0.15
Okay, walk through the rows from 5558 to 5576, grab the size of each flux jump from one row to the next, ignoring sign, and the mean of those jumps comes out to 0.95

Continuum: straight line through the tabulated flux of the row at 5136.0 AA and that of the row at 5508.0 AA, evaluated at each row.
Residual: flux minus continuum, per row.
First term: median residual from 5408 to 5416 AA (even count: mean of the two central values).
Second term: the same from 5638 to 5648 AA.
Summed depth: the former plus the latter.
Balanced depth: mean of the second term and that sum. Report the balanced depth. -2.2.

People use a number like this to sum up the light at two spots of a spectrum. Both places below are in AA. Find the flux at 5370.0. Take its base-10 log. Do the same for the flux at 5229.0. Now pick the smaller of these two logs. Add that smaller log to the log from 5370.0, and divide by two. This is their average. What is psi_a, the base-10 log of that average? -0.131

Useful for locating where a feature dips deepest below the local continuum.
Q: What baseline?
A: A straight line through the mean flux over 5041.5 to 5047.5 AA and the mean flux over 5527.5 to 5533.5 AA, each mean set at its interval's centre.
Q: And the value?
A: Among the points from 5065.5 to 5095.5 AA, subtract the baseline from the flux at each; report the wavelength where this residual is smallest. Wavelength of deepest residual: 5094.0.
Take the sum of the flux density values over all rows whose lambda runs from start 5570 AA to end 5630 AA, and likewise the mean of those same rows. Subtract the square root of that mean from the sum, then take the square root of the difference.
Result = 14.8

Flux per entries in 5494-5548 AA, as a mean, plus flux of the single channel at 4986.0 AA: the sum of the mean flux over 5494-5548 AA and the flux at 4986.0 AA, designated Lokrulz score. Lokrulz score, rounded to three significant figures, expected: 22.5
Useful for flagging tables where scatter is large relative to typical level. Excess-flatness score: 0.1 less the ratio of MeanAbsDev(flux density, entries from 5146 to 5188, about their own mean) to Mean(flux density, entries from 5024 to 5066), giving 0.053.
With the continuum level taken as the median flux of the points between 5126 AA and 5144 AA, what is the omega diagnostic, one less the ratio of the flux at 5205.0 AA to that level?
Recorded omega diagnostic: 0.064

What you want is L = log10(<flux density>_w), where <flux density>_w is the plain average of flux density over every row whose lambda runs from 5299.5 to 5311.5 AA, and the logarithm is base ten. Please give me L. 1.11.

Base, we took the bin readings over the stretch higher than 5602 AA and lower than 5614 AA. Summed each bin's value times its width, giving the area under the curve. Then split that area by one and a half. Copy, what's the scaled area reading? 90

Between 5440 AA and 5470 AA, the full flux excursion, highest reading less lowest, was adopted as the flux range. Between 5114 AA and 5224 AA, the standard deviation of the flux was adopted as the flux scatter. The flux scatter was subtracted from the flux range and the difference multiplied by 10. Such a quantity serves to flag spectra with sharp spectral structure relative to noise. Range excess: 15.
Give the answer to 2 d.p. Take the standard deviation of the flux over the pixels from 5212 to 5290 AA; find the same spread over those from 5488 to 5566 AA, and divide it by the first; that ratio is 1.11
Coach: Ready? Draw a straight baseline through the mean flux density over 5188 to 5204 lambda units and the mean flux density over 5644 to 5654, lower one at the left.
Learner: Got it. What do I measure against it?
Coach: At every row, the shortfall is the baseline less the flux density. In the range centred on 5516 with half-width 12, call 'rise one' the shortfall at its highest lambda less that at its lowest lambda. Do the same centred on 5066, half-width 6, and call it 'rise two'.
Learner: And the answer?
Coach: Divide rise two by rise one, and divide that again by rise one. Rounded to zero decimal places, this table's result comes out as 0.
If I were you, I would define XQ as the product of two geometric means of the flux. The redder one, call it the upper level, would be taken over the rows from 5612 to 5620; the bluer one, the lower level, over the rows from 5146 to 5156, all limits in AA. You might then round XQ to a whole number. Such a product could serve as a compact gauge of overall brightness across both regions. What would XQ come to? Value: 127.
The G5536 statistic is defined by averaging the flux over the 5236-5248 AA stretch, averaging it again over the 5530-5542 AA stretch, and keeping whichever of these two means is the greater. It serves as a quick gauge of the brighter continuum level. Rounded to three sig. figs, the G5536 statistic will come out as 11.3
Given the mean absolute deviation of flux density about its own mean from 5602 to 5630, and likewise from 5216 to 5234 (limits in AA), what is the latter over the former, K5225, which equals 2.02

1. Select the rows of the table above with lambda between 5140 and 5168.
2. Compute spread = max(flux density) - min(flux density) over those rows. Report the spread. 2.7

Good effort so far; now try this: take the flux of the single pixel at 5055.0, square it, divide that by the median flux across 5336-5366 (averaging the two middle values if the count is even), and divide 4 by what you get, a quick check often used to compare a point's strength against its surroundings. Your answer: 0.284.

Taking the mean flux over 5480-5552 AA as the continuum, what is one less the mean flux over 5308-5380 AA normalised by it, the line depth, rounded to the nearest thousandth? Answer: 0.012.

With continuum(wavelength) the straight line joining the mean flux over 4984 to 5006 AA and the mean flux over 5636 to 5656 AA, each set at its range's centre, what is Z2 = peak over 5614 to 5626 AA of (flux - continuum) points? 0.4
